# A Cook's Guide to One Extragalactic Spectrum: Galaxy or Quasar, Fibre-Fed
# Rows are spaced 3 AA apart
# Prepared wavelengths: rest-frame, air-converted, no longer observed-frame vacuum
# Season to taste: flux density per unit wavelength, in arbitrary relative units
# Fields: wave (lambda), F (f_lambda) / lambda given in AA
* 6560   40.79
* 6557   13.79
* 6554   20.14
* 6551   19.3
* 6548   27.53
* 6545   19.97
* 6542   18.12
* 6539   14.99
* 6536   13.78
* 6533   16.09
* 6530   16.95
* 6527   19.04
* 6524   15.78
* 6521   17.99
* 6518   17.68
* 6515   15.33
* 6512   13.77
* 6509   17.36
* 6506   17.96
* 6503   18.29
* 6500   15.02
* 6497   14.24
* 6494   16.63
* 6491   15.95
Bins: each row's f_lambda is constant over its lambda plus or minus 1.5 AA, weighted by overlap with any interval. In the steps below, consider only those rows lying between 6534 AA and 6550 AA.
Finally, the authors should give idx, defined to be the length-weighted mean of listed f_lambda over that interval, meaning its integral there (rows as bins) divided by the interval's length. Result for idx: 18.8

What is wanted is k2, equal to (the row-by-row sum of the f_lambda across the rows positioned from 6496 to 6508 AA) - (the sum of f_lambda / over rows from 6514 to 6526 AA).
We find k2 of -1.3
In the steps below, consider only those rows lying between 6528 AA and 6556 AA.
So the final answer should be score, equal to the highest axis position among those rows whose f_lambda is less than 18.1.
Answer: 6539 AA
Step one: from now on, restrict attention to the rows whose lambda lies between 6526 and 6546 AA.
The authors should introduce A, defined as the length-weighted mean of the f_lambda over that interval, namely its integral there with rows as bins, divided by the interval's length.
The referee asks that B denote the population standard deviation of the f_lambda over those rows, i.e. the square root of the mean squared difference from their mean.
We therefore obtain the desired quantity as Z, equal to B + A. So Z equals 18.9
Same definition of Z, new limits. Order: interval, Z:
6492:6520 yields 17.9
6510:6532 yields 18.3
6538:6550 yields 24.9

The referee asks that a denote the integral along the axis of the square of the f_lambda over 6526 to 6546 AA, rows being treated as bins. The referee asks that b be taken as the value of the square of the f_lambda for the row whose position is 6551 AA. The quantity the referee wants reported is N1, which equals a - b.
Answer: 5398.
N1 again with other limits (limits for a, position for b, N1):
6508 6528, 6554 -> 5184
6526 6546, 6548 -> 5013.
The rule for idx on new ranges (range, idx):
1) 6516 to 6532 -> 17.4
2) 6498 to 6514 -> 16.4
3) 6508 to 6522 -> 16.3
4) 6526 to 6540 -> 16.1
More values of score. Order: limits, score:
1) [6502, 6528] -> 6524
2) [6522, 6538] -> 6536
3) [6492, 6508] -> 6506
